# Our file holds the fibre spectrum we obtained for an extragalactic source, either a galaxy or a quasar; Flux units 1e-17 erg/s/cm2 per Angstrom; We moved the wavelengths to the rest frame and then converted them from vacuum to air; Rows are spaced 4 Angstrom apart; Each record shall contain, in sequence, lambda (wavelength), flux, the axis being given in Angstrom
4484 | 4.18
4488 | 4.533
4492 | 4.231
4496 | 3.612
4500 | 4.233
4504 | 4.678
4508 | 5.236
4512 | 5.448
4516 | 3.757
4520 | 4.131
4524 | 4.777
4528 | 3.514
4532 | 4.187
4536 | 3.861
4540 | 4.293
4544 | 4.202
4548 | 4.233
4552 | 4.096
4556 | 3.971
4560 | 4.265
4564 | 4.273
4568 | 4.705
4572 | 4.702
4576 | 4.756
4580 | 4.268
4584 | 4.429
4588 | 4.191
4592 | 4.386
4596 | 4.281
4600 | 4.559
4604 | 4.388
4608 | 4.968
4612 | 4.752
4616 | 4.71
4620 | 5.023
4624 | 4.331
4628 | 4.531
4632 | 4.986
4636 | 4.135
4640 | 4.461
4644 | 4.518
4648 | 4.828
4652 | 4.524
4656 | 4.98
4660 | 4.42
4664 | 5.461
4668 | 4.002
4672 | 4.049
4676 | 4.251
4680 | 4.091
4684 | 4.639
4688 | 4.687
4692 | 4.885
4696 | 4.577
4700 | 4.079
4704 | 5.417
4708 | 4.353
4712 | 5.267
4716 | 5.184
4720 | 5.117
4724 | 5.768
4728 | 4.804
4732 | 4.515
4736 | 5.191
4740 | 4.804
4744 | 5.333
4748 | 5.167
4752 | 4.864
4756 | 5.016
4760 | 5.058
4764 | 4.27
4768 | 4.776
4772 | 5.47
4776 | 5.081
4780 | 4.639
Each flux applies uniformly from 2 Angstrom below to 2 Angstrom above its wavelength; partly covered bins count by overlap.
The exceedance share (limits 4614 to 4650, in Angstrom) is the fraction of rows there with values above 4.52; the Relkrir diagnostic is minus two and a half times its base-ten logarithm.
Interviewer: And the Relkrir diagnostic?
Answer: 0.64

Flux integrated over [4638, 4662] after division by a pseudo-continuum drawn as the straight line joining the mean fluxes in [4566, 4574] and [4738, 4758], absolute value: 22.9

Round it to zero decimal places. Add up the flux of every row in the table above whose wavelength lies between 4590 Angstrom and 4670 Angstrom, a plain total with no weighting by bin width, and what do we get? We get 92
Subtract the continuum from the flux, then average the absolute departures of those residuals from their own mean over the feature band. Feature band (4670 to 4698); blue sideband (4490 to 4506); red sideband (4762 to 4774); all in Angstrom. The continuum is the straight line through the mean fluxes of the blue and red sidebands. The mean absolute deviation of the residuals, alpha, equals 0.26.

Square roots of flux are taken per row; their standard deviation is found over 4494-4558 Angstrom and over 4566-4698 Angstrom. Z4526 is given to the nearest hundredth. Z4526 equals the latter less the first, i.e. -0.05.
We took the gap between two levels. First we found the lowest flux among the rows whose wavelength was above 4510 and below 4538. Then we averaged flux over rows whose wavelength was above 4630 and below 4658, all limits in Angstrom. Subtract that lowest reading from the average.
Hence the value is 1.12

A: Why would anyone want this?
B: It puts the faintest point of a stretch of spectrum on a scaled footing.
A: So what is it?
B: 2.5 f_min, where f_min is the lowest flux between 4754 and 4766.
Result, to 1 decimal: 10.7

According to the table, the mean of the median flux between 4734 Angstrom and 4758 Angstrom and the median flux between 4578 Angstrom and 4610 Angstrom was 4.74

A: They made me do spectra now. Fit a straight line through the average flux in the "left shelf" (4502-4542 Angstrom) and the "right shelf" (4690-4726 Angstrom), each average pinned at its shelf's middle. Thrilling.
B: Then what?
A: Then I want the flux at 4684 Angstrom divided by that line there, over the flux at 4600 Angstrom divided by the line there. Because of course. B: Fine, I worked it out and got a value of 0.96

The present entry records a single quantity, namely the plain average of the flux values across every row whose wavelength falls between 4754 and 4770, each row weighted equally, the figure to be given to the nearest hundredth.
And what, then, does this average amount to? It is 4.78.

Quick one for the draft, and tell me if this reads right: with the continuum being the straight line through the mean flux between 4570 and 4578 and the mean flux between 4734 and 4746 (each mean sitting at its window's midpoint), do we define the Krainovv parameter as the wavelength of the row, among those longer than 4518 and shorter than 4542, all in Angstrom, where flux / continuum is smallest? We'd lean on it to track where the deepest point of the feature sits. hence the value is 4528 Angstrom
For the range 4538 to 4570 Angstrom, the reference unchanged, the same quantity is 4556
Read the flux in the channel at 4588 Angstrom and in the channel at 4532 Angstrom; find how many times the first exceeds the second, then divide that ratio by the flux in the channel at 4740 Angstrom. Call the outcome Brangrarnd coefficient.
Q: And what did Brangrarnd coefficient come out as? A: 0.21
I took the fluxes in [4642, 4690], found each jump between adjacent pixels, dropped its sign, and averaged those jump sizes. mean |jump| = 0.47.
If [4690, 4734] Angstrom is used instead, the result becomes 0.62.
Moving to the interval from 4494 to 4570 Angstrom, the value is 0.46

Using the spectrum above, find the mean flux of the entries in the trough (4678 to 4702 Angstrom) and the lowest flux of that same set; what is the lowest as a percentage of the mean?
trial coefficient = 91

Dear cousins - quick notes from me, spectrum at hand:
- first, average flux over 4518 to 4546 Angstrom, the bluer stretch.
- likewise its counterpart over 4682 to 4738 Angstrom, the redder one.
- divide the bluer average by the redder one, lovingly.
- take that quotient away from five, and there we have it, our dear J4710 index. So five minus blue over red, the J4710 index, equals 4.15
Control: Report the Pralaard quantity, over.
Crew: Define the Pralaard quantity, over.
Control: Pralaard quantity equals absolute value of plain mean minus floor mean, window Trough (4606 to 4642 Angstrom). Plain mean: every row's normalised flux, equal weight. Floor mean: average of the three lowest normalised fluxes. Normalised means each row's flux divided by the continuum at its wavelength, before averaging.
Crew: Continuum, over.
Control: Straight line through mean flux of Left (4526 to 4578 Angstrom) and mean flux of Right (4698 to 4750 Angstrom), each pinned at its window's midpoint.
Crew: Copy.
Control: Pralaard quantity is 0.085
